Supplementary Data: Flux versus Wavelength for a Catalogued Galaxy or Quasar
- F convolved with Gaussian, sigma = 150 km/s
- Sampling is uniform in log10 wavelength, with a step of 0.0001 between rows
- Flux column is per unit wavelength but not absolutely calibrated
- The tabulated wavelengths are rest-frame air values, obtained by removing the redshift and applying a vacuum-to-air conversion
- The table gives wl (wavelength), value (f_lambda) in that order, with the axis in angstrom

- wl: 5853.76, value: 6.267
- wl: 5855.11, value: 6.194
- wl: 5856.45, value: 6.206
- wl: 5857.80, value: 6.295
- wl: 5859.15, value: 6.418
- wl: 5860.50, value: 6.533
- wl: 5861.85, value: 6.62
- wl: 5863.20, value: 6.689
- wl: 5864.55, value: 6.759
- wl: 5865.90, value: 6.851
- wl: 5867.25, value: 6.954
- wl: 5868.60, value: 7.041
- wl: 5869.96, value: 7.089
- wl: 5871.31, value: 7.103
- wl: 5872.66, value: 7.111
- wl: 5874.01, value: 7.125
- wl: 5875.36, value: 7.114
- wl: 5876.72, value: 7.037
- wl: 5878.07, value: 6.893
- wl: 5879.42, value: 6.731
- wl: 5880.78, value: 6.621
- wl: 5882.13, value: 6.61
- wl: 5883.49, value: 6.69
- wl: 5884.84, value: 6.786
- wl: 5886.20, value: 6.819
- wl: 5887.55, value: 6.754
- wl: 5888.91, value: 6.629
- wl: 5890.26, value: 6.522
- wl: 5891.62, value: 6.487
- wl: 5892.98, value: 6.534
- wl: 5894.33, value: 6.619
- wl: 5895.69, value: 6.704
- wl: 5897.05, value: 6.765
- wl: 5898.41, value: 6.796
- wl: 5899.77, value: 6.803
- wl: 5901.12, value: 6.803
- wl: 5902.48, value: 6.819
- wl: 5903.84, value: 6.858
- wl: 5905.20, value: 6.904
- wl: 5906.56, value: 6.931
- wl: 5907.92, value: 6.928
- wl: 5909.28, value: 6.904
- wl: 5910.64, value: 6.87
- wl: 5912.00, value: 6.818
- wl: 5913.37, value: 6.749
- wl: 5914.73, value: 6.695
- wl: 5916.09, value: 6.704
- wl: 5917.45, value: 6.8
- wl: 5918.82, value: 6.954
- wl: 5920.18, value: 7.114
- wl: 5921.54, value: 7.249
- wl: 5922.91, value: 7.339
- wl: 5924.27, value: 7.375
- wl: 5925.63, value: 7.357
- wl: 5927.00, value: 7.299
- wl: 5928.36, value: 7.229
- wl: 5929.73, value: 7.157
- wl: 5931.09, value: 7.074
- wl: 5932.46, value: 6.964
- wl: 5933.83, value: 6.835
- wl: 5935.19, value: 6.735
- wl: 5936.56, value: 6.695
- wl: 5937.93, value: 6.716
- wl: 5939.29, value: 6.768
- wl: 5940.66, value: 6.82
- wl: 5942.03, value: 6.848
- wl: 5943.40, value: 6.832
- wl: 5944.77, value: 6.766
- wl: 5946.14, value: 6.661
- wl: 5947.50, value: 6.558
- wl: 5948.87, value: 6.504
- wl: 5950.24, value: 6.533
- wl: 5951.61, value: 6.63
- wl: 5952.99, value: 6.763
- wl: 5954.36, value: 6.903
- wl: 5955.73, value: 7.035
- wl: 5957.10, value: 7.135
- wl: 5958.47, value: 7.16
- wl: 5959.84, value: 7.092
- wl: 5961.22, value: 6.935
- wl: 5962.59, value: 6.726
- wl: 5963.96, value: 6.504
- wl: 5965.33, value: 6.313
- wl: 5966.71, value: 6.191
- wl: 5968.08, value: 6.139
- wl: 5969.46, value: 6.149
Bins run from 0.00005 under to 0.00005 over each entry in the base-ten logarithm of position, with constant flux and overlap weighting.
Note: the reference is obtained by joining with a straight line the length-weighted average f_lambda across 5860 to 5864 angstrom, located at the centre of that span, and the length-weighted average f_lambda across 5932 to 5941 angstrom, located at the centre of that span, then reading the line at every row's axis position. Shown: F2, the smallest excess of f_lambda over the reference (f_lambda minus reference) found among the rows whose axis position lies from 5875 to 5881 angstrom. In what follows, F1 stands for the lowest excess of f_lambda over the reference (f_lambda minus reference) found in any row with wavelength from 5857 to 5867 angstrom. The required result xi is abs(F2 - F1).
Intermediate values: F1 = -0.32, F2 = -0.04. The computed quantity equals 0.28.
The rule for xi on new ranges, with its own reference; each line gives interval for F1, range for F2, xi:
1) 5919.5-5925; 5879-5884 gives 0.42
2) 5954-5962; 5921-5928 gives 0.42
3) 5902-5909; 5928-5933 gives 0.08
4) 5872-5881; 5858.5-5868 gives 0.16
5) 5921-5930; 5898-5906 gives 0.29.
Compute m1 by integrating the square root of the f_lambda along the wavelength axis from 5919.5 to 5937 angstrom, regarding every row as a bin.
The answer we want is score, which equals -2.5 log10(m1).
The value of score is -4.2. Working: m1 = 47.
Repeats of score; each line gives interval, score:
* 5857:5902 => -5.2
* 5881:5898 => -4.1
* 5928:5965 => -5.0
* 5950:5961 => -3.7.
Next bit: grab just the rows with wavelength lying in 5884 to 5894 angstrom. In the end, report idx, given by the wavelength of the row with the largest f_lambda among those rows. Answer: 5886.20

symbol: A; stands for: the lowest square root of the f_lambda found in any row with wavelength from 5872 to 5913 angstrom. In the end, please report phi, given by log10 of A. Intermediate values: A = 2.55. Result 0.406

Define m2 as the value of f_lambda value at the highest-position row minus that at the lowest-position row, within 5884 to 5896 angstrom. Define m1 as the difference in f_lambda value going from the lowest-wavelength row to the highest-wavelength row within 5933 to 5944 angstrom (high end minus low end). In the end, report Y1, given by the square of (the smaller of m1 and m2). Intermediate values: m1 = 0.0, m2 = -0.1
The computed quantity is 0.01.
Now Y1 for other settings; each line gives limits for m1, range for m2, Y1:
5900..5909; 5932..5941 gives 0.02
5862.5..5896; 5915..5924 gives 0.00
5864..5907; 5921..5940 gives 0.23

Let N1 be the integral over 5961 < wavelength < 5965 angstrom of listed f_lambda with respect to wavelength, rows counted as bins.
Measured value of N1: 27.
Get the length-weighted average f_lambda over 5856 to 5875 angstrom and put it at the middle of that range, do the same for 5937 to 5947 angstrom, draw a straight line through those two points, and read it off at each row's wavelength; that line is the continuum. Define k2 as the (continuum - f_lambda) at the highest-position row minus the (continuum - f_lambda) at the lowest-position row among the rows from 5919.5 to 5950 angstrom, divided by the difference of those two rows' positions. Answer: 0.021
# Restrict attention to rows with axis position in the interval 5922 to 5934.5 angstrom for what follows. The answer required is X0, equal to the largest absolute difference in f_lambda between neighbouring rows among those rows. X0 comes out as 0.129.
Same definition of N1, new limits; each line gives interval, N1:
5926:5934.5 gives 60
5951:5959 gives 55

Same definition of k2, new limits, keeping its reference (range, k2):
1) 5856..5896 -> -0.013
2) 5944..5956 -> -0.025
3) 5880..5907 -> -0.012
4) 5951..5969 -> 0.030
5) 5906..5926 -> -0.023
